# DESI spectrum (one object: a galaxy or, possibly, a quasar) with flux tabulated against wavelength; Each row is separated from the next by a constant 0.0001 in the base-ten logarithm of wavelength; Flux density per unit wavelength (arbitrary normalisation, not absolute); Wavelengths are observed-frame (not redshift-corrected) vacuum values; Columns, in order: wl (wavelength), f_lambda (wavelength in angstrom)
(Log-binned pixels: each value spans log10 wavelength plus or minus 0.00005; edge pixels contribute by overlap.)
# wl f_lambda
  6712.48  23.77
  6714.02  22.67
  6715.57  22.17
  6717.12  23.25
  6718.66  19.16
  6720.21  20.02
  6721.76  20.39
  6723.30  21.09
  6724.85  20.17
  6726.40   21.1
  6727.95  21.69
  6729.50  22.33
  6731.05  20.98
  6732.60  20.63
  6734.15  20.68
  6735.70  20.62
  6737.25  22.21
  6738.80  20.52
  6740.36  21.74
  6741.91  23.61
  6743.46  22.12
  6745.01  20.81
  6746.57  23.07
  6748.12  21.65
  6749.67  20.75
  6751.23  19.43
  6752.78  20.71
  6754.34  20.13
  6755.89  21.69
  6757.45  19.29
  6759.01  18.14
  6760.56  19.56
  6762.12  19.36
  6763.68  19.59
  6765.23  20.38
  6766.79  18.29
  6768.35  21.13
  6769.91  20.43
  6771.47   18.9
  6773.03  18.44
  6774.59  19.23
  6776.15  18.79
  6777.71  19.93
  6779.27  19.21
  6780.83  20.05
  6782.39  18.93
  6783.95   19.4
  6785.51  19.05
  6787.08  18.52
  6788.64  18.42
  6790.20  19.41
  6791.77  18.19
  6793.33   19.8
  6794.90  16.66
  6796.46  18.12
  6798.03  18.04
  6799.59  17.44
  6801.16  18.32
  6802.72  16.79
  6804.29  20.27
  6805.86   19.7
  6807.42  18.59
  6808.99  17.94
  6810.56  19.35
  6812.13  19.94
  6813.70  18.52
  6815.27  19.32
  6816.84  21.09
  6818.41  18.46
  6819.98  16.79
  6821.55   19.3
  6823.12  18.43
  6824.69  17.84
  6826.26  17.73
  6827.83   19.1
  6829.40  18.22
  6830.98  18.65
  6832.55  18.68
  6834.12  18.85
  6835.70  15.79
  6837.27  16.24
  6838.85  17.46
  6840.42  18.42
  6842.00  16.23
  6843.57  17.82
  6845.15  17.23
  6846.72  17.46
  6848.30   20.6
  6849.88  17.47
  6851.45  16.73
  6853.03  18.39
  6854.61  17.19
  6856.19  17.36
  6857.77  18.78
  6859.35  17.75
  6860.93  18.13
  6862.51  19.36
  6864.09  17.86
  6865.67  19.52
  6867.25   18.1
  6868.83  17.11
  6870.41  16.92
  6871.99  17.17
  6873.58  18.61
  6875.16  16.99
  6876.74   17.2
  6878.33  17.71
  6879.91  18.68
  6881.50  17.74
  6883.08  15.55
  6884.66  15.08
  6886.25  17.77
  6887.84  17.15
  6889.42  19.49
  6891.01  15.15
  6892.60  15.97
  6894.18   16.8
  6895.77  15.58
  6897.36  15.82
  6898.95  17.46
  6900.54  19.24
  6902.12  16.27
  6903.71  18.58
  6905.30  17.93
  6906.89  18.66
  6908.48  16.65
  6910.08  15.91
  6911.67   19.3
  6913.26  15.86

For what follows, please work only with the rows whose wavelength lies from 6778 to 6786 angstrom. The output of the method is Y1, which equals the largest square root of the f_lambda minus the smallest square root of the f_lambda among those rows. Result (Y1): 0.13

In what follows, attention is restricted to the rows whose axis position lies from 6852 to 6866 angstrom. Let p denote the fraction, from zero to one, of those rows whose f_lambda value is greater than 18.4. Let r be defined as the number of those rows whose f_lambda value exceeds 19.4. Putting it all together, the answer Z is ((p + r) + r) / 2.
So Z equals 1.2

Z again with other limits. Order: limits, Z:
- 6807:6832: 2.3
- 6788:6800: 2.2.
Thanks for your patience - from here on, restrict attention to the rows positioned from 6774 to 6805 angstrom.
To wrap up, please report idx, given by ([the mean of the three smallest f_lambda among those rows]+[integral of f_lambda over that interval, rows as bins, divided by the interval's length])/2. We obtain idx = 17.8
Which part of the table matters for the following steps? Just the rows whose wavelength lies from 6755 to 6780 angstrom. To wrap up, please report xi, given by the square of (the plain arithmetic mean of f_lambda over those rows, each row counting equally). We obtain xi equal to 381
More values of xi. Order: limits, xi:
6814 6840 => 333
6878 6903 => 288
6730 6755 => 451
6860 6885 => 310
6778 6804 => 343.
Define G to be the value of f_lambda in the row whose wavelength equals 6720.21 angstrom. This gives 20.02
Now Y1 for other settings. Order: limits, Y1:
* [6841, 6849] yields 0.51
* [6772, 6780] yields 0.17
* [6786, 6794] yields 0.18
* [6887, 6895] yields 0.52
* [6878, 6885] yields 0.44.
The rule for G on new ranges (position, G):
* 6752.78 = 20.71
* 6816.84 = 21.09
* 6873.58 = 18.61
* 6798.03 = 18.04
